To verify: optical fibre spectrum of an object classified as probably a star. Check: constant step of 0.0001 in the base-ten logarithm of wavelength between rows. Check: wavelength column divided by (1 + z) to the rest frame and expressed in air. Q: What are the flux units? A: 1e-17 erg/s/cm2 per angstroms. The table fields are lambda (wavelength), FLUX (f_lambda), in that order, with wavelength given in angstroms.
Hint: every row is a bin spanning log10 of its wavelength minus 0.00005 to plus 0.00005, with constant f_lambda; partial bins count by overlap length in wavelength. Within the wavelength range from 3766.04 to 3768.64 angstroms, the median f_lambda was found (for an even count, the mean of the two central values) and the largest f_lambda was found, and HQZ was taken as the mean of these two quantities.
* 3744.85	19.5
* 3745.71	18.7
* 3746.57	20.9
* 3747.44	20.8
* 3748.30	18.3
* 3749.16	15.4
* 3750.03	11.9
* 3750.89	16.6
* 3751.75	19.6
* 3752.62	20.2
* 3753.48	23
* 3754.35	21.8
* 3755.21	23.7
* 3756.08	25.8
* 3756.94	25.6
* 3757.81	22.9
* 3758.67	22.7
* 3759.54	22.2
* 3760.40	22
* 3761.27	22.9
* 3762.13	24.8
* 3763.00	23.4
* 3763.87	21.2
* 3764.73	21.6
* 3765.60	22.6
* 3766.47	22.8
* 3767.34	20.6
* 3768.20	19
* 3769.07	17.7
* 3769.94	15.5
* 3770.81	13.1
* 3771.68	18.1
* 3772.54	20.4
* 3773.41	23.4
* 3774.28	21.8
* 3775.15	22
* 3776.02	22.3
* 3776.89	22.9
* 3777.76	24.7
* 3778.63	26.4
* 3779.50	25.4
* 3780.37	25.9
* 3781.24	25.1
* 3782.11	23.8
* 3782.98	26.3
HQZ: 21.7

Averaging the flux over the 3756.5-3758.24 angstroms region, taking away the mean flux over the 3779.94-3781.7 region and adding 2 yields 0.8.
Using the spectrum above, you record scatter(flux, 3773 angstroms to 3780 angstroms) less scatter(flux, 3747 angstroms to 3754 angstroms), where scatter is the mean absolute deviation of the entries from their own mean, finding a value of -1.3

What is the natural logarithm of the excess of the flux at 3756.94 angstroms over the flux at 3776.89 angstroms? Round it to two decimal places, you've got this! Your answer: 0.99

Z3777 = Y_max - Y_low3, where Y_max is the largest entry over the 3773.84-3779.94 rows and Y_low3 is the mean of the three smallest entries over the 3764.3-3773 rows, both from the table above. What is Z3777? 11.0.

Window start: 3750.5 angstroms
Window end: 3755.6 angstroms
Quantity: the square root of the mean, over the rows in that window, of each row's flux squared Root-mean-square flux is 21.0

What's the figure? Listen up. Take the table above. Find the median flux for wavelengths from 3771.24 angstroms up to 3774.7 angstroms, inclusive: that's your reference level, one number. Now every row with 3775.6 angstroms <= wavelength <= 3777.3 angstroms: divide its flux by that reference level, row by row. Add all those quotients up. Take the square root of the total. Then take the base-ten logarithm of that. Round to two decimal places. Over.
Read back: 0.17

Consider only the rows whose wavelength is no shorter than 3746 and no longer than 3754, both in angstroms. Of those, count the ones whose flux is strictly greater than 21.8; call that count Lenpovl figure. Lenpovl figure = 1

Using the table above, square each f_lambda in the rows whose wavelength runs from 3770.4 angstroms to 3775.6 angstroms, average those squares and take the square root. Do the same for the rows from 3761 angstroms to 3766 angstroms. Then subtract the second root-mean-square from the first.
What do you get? -2.7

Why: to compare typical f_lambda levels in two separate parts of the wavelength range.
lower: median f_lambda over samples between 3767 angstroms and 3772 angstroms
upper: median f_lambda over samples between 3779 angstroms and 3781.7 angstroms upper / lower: 1.4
